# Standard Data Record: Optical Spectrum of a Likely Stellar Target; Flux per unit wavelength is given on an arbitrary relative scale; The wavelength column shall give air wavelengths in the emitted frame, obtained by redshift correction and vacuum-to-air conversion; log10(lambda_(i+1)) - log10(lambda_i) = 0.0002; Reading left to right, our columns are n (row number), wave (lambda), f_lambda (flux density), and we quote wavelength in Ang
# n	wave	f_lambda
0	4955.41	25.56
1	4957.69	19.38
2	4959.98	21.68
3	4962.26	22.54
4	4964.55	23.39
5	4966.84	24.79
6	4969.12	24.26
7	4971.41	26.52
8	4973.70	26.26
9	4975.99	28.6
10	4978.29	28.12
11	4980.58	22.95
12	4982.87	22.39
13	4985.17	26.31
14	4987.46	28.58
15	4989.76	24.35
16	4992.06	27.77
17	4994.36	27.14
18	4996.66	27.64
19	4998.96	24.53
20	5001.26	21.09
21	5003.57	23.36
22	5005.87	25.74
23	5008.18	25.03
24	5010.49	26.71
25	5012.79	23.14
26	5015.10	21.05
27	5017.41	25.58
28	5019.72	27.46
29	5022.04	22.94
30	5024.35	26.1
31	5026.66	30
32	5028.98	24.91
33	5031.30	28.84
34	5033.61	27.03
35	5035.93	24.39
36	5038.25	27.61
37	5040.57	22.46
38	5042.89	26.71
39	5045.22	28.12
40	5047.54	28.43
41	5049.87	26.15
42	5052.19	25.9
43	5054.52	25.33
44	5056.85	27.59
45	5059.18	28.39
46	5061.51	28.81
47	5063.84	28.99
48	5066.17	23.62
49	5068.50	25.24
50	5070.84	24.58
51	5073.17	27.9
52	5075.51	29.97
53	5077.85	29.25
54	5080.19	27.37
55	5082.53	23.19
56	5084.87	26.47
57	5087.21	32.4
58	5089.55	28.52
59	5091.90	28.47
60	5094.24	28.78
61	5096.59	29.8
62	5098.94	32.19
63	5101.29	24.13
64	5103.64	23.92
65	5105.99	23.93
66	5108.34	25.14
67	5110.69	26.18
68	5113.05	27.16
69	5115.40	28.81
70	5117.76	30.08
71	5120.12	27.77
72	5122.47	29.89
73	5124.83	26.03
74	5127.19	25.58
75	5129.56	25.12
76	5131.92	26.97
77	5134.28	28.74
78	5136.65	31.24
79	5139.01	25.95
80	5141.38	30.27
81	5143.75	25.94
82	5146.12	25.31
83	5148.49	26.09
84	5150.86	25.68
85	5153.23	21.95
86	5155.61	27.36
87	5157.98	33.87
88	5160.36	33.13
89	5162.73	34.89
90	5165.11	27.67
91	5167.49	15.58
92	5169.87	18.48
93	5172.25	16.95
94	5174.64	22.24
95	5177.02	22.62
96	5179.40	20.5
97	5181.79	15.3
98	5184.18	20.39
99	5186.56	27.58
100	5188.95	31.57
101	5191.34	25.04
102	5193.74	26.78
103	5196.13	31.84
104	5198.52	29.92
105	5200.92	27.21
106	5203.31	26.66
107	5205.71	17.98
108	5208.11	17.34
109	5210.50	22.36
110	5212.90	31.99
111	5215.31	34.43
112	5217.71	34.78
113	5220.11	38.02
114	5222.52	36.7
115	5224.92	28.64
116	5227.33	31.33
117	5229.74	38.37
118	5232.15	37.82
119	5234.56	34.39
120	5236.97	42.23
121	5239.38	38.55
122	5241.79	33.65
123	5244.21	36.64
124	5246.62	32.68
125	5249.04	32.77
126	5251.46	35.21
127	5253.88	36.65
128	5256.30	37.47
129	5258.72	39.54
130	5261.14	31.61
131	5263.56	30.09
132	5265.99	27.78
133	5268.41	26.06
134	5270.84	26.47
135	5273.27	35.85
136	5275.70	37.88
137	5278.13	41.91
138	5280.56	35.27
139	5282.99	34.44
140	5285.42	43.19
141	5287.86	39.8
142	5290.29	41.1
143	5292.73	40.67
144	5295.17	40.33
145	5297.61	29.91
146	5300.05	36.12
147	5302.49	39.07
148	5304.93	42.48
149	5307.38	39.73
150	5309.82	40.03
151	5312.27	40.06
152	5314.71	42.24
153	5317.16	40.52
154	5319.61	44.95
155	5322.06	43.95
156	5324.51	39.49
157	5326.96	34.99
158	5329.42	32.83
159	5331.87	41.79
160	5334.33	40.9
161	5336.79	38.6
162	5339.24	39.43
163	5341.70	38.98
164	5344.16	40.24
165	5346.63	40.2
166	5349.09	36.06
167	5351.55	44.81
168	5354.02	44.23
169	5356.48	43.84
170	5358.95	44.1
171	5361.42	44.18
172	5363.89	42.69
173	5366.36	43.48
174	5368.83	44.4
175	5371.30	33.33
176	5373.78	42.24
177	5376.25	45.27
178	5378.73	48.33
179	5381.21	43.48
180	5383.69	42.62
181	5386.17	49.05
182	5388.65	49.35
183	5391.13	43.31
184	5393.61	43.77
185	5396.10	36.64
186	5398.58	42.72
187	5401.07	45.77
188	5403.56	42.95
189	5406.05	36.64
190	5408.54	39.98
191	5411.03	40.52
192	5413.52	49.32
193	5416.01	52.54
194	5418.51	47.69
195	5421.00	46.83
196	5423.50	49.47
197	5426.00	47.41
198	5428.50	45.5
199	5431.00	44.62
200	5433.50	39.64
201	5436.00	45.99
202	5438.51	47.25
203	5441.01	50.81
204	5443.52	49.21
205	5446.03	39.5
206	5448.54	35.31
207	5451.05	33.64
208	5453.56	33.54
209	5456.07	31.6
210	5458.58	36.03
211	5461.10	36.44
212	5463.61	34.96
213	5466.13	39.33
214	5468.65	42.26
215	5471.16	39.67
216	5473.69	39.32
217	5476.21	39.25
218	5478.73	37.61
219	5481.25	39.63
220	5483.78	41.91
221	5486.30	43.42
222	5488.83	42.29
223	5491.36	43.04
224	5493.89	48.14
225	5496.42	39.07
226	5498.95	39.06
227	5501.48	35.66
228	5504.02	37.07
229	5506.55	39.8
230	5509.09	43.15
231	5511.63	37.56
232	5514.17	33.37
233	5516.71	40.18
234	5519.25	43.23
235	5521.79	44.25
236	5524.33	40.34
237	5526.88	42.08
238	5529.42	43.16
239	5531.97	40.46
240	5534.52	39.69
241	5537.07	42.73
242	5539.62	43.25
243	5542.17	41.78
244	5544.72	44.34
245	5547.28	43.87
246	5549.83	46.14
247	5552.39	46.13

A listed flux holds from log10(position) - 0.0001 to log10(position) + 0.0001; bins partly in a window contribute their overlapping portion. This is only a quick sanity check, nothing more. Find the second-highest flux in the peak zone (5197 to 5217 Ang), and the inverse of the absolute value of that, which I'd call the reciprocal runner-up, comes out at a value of 0.031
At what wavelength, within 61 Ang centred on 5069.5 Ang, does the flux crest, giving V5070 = 5087.21 Ang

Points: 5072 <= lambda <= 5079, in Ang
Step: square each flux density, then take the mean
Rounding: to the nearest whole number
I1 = 844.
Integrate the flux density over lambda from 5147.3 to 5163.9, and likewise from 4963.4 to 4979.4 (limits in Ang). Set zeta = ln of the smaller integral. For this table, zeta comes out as 6.03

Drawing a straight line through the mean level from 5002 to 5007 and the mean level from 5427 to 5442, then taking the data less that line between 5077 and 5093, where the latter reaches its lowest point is 5082.53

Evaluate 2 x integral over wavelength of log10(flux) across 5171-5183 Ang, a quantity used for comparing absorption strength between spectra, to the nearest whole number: 31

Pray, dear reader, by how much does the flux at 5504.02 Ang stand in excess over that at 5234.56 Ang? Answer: 2.7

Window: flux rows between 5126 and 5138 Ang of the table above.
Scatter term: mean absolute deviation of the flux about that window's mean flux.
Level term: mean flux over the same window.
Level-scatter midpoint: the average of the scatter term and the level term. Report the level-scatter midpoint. 15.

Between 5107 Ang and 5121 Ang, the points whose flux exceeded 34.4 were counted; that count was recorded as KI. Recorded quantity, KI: 0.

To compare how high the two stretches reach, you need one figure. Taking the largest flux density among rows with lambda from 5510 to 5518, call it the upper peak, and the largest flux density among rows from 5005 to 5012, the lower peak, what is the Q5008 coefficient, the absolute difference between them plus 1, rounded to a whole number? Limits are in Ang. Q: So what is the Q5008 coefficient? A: 14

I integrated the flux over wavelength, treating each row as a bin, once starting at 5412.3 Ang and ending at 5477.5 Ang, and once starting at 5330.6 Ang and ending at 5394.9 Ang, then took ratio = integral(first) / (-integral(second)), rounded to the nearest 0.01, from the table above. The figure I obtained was -1.00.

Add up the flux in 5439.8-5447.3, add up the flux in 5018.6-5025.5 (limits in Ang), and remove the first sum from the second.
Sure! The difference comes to -63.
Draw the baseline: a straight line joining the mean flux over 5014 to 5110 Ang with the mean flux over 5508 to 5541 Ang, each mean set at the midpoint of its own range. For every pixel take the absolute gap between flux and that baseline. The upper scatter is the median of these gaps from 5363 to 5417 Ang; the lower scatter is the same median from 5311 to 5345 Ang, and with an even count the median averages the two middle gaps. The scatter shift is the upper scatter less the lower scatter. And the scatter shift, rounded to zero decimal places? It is 2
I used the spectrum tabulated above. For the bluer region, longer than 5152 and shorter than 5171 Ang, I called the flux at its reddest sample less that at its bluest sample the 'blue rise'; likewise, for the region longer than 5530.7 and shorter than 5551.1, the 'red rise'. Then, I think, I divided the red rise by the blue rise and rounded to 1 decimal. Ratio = -1.6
